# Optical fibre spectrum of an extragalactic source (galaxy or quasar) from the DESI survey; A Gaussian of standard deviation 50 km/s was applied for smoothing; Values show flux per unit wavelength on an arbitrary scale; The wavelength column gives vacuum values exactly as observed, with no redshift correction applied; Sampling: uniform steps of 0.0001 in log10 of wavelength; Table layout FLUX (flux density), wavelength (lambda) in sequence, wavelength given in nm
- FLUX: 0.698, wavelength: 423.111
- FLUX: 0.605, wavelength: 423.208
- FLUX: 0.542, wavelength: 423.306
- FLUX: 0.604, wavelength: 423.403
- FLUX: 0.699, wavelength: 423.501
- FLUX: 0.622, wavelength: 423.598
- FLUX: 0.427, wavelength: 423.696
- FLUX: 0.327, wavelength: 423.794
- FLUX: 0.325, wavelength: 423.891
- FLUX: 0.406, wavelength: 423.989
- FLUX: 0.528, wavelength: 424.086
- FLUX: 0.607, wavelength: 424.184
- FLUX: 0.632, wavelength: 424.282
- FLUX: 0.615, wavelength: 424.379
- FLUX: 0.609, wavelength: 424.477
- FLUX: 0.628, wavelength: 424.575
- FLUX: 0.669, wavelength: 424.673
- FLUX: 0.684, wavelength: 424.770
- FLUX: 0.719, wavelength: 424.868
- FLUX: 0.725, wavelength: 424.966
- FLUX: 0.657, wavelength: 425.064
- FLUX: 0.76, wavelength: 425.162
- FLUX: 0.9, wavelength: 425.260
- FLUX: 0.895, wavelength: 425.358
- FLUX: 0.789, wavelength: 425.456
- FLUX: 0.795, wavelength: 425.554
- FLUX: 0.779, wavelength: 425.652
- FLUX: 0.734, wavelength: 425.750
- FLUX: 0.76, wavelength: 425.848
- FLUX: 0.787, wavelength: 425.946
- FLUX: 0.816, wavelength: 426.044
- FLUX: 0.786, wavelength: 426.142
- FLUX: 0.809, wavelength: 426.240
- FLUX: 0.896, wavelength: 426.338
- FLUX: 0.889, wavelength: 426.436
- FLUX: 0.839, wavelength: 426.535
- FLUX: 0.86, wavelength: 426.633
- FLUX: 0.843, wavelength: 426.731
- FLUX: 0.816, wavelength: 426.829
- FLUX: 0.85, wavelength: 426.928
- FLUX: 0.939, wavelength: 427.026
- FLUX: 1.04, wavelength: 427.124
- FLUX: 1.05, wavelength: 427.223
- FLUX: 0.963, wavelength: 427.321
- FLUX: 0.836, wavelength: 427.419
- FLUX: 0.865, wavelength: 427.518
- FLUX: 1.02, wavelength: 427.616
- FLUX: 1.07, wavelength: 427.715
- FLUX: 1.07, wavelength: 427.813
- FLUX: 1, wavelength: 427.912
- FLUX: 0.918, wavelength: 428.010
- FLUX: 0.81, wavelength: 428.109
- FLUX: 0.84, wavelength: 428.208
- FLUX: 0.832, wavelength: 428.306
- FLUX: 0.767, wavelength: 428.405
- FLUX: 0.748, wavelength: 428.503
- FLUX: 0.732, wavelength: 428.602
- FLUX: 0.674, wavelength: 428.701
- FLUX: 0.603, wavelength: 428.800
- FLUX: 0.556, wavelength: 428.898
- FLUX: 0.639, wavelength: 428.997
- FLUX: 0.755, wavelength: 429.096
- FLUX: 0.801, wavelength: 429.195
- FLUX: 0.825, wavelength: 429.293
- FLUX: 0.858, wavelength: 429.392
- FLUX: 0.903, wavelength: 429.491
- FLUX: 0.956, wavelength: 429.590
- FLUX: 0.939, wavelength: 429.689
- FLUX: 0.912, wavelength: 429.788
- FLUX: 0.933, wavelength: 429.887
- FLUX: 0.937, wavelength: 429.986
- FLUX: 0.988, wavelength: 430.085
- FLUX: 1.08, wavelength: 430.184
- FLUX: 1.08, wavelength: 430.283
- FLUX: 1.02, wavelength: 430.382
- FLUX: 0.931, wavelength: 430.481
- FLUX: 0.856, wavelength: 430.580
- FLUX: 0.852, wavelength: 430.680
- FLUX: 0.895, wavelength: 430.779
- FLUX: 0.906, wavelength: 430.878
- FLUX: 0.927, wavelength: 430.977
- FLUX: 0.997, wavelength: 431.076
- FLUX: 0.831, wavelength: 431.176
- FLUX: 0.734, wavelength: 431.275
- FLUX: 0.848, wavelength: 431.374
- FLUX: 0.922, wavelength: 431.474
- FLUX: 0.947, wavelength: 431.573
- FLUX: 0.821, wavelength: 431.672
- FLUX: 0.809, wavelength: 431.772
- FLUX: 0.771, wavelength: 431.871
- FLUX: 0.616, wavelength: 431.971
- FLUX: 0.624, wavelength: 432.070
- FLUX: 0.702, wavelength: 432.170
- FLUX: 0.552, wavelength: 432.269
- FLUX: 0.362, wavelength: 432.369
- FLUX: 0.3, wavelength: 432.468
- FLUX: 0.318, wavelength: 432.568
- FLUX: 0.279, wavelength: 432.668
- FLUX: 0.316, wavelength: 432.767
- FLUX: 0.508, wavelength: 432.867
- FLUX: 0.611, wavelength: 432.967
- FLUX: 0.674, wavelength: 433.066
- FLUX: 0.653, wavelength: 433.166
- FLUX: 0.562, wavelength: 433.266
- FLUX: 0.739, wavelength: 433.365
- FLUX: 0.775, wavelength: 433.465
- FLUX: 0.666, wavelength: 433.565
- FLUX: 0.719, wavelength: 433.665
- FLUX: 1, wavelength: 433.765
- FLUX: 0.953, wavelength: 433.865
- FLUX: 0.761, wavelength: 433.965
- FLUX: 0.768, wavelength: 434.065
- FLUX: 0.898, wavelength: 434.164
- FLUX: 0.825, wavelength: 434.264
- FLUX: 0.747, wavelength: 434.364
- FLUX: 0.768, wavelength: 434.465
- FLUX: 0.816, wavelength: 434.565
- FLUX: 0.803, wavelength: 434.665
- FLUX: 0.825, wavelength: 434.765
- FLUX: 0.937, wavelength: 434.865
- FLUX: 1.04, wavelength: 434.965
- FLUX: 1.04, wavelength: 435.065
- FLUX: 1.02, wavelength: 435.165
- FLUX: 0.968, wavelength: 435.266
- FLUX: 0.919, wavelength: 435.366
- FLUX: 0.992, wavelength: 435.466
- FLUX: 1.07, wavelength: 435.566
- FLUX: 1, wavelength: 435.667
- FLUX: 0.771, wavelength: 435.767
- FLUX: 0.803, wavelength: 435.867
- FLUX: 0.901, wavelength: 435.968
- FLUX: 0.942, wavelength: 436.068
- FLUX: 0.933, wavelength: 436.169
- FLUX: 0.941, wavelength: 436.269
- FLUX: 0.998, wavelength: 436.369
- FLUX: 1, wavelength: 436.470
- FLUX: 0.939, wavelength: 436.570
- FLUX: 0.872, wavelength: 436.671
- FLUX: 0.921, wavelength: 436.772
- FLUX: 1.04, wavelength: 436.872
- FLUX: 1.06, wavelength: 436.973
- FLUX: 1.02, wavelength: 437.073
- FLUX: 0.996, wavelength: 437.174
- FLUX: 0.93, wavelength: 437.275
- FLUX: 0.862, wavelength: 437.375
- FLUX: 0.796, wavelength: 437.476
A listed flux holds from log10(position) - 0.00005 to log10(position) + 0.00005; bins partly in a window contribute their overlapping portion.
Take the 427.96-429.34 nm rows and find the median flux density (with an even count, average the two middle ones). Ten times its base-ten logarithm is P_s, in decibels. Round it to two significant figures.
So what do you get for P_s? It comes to -1.2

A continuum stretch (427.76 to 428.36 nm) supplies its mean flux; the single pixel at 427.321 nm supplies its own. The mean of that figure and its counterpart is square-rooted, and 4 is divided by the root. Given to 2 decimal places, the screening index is 4.13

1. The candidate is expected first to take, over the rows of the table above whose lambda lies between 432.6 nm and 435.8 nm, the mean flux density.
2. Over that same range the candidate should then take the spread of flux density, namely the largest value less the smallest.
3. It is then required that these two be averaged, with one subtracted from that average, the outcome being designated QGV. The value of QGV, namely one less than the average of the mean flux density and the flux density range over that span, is -0.21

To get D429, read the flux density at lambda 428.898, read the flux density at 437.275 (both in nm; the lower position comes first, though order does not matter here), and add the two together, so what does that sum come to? 1.5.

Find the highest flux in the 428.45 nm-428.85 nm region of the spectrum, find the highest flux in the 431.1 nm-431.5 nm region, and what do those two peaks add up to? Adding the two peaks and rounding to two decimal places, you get 1.67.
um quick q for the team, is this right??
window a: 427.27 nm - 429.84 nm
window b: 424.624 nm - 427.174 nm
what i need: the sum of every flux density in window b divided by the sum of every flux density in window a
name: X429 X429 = 0.96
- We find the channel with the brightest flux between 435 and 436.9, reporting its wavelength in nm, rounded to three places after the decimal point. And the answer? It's 435.566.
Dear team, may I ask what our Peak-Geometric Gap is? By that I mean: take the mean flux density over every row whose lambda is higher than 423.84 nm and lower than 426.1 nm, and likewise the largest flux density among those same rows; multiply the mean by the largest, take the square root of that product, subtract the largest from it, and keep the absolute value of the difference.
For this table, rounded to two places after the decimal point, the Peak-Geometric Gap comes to 0.11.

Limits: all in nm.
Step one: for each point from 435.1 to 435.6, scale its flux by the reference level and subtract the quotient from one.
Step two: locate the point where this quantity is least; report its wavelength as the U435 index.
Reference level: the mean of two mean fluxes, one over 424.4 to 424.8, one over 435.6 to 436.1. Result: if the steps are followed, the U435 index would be 435.566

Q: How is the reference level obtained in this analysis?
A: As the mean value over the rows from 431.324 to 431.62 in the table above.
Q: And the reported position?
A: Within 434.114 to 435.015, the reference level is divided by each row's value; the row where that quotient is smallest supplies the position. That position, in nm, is 434.965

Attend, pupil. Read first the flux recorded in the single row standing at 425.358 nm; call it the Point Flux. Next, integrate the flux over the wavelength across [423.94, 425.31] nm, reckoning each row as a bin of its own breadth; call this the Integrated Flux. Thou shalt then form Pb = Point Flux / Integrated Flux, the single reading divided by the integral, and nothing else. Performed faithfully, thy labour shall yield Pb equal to 1.0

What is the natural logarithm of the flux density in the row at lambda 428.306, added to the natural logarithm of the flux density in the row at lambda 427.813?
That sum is -0.12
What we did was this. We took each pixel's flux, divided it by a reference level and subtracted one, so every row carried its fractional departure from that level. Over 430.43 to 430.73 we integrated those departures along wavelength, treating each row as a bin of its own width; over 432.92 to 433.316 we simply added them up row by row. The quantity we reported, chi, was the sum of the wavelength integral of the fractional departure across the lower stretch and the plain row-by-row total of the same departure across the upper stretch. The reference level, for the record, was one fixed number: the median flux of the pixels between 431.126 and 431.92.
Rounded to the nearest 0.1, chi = -1.0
